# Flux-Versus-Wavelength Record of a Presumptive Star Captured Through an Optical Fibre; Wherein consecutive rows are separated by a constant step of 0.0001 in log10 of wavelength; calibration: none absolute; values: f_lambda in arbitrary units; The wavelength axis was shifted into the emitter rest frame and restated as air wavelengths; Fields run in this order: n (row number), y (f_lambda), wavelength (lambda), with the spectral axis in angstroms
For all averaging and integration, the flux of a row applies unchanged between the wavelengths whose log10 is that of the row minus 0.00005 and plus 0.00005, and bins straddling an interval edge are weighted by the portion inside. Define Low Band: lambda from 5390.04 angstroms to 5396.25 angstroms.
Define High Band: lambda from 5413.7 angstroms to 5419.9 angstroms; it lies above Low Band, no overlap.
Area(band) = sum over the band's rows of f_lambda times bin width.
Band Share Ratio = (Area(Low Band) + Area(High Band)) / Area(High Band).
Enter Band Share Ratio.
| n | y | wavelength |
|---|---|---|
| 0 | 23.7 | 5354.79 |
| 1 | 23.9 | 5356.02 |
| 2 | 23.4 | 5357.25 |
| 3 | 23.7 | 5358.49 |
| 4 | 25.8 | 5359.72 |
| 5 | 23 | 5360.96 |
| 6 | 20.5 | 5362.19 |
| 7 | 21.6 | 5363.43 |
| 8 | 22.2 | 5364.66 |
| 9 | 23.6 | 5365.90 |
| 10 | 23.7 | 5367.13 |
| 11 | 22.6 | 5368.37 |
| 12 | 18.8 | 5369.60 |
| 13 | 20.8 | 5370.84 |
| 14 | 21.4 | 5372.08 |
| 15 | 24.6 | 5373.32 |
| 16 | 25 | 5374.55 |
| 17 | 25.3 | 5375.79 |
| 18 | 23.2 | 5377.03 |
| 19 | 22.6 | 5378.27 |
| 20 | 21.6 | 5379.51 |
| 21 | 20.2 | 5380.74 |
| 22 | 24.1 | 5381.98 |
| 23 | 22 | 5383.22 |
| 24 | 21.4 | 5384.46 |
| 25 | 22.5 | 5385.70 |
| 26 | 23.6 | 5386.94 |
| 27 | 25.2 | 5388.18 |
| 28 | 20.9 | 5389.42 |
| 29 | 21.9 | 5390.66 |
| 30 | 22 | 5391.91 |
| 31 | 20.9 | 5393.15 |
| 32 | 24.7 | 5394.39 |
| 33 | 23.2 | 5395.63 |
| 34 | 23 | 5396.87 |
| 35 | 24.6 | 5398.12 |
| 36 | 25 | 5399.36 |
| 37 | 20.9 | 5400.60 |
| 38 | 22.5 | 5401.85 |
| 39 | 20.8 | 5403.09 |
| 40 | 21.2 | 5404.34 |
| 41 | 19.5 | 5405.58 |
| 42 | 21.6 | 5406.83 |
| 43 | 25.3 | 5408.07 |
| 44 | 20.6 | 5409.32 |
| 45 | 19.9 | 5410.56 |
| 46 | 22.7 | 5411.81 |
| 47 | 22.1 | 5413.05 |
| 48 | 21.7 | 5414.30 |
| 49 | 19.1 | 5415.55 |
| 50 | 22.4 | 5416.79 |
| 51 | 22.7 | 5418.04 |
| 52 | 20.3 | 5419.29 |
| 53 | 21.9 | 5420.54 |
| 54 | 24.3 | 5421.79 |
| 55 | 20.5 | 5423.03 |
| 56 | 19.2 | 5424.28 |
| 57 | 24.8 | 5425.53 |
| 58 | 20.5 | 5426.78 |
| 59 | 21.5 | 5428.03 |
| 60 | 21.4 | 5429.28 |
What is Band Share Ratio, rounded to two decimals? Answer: 2.06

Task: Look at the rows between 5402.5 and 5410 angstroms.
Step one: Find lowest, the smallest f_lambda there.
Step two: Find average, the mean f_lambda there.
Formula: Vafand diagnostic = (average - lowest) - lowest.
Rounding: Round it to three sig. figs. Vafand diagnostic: -17.5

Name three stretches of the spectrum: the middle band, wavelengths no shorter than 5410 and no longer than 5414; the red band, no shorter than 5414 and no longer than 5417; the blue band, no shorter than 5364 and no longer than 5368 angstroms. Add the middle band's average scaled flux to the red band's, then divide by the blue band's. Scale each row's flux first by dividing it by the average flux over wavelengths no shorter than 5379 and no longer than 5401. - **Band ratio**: 1.84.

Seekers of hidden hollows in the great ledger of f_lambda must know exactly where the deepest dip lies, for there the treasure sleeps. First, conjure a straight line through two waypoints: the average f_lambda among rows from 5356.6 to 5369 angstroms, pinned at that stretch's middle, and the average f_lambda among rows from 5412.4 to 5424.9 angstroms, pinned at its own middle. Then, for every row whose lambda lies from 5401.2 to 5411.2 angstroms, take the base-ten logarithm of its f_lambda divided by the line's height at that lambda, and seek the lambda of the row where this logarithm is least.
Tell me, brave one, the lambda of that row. 5405.58 angstroms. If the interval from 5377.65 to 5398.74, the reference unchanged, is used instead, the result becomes 5380.74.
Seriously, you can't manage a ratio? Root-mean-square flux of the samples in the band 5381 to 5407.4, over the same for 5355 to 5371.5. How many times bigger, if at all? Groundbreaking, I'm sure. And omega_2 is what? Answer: 0.99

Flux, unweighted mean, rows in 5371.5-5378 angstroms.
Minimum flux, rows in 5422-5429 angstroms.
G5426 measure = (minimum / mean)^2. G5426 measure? 0.65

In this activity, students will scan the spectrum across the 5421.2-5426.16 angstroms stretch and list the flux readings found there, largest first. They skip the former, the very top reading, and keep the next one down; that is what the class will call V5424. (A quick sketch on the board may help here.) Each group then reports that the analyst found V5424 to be 24.3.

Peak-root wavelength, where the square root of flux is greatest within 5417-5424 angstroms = 5421.79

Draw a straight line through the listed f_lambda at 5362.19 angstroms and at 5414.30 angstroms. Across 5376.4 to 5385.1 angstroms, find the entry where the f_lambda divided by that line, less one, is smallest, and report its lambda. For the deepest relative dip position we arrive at 5380.74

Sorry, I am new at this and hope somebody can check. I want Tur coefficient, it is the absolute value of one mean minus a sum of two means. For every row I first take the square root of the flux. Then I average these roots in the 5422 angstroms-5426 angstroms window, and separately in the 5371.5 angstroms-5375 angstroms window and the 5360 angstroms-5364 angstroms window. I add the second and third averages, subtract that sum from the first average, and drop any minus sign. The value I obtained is 4.89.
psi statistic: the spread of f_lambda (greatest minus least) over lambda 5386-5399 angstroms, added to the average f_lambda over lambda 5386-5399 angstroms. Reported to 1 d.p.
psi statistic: 27.3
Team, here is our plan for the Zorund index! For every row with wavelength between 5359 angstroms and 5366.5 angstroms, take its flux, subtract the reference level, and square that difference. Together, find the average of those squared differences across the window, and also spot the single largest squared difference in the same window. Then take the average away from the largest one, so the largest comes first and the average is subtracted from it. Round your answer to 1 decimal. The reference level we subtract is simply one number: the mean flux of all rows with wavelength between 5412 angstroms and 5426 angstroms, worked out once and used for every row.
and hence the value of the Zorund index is 12.7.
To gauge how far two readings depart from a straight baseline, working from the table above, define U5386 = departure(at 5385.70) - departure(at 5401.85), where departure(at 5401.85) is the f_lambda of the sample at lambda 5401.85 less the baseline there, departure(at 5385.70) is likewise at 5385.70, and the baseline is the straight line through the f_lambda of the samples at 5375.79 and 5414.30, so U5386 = -1.5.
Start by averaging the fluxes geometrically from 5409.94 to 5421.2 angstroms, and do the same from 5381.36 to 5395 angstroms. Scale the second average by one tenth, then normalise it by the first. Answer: 0.1057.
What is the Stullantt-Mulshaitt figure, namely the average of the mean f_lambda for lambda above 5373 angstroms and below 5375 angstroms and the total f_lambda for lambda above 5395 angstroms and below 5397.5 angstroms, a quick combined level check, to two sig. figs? 36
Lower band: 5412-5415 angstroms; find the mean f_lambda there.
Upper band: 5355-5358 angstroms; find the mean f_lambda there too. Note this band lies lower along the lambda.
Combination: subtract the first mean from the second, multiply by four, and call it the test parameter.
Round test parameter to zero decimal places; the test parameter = 7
